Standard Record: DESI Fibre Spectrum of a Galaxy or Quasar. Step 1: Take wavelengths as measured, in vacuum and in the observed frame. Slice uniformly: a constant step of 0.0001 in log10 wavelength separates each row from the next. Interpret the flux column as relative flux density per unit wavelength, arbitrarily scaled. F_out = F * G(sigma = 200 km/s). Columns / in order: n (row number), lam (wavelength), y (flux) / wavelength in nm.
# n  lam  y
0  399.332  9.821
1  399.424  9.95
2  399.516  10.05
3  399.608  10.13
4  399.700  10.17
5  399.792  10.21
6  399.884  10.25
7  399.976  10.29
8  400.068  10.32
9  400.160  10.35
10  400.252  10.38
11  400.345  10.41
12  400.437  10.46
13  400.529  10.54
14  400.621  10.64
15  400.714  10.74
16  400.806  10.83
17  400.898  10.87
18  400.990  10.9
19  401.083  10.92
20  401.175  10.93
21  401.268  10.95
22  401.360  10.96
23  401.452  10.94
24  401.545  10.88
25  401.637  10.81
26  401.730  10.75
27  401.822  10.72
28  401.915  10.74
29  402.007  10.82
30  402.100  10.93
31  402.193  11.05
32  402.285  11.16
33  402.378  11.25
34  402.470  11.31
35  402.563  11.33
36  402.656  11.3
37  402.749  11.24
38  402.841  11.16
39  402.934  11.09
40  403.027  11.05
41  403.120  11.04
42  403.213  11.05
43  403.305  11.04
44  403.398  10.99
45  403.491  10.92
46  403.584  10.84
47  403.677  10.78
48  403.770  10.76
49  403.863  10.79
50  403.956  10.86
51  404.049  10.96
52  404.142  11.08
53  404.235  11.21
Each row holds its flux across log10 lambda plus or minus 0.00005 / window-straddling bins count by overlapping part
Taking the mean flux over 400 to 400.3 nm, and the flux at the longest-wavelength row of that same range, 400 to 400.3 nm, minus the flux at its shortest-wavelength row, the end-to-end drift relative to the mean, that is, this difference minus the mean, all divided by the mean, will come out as -0.99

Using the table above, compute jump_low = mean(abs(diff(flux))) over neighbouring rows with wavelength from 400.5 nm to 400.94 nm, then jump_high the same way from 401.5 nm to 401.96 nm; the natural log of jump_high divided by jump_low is -0.6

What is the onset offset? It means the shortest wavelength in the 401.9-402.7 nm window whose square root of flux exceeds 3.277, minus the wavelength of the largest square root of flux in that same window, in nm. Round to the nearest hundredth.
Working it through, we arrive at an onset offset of -0.65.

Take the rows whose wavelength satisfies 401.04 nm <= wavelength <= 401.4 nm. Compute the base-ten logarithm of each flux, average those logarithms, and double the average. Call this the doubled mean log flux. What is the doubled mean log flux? 2.08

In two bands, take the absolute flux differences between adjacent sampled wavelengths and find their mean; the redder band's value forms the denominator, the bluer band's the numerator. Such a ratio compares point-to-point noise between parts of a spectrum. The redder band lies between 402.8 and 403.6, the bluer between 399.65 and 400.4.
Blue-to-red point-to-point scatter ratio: 0.81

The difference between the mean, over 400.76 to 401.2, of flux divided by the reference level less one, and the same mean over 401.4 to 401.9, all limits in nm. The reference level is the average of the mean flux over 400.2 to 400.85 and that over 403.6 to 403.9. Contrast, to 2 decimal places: 0.01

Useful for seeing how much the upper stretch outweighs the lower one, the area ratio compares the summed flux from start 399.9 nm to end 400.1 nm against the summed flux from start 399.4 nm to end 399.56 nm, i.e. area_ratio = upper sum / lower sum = 1.0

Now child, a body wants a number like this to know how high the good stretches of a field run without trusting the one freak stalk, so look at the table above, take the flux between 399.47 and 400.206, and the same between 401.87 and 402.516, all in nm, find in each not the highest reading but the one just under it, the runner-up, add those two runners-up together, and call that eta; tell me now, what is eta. 21.6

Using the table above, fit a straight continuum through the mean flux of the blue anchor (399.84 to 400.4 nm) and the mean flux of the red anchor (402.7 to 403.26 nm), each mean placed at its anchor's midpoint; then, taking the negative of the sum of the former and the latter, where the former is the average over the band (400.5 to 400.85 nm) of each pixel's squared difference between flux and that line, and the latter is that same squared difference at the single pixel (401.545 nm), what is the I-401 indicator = -0.075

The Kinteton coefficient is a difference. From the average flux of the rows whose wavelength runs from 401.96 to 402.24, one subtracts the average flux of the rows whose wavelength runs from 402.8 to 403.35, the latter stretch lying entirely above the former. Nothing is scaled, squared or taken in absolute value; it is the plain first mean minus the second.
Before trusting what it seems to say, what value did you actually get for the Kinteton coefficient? -0.1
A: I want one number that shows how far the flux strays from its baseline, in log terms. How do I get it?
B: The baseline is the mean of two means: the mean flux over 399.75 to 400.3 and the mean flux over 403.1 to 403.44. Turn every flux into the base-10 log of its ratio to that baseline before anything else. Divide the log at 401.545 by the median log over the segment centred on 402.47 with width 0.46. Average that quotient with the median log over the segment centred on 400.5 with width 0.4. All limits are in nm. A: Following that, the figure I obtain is 0.17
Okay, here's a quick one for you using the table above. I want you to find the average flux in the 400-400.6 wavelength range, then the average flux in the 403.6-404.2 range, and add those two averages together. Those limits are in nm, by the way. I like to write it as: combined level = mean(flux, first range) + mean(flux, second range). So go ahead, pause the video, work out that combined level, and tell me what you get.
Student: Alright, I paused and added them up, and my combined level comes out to 21.3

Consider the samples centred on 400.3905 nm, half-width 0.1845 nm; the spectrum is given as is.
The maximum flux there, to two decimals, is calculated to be 10.54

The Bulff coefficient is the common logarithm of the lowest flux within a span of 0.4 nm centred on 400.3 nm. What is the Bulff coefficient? 1.01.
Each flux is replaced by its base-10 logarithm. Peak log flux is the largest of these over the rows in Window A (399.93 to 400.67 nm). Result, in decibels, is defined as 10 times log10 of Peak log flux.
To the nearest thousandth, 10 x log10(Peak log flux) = 0.115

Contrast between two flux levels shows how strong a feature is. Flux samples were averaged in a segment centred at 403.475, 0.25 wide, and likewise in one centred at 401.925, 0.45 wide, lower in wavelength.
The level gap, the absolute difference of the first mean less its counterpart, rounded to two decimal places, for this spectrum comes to 0.12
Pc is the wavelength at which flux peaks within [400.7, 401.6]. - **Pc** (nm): 401.360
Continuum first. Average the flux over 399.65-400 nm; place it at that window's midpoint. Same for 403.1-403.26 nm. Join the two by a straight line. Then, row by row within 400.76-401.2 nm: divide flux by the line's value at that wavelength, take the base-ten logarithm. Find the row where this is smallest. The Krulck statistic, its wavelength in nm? 400.806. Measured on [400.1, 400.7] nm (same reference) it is 400.160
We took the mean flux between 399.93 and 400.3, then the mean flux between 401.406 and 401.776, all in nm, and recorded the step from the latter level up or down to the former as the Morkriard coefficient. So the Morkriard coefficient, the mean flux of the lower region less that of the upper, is -0.5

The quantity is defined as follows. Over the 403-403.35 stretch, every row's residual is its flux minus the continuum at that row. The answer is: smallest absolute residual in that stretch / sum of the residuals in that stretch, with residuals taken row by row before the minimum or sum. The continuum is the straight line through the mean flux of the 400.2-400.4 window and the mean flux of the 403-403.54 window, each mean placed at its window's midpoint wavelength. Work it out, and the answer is 0.08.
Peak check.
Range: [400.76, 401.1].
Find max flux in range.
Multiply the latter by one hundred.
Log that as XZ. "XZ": 1092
